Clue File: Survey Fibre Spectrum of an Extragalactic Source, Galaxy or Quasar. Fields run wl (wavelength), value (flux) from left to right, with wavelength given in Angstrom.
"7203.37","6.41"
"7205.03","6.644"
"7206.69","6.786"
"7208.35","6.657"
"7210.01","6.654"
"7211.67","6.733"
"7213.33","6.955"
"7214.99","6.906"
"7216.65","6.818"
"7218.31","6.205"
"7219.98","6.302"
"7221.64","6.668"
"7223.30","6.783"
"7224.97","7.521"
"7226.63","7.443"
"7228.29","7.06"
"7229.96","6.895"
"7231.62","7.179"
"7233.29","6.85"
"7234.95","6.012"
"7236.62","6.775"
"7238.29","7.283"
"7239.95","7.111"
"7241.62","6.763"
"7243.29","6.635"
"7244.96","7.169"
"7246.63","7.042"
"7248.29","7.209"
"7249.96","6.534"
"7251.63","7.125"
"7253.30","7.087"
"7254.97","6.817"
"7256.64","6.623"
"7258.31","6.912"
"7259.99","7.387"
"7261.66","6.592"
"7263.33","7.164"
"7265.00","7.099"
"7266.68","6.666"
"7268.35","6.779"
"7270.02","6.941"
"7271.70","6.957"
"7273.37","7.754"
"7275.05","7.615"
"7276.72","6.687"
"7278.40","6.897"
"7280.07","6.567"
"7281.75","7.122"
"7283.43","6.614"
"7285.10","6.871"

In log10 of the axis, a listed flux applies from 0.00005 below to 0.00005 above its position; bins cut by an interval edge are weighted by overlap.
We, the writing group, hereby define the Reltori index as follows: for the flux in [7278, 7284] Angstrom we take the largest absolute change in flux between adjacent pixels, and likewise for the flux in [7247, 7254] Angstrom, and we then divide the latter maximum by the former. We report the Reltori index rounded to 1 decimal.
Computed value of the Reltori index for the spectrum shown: 1.2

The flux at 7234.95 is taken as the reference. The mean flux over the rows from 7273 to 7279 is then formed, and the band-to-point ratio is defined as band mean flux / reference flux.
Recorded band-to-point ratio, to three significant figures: 1.20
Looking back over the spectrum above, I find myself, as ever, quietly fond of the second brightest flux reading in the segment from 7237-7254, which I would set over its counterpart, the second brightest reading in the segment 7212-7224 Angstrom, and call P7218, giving 1.04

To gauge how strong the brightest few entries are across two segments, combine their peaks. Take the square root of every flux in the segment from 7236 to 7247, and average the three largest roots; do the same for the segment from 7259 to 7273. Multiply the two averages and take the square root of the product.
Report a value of 2.68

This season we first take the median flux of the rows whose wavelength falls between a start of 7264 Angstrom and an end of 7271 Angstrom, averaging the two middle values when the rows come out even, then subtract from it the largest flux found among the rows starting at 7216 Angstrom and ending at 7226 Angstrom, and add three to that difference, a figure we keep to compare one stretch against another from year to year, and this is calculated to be 2.34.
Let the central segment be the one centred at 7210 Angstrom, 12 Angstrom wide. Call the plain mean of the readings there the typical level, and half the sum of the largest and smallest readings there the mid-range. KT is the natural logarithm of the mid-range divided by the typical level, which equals 0.006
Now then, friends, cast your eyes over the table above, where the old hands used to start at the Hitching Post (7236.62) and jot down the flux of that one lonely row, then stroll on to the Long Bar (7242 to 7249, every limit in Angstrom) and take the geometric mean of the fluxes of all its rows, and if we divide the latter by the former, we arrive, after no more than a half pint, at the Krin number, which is 1.03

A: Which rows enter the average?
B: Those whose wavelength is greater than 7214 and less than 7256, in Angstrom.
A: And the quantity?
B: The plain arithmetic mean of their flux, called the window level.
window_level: 6.89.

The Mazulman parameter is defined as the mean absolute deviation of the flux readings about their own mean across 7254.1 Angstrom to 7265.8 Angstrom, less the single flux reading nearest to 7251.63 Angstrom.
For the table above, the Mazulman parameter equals -6.9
